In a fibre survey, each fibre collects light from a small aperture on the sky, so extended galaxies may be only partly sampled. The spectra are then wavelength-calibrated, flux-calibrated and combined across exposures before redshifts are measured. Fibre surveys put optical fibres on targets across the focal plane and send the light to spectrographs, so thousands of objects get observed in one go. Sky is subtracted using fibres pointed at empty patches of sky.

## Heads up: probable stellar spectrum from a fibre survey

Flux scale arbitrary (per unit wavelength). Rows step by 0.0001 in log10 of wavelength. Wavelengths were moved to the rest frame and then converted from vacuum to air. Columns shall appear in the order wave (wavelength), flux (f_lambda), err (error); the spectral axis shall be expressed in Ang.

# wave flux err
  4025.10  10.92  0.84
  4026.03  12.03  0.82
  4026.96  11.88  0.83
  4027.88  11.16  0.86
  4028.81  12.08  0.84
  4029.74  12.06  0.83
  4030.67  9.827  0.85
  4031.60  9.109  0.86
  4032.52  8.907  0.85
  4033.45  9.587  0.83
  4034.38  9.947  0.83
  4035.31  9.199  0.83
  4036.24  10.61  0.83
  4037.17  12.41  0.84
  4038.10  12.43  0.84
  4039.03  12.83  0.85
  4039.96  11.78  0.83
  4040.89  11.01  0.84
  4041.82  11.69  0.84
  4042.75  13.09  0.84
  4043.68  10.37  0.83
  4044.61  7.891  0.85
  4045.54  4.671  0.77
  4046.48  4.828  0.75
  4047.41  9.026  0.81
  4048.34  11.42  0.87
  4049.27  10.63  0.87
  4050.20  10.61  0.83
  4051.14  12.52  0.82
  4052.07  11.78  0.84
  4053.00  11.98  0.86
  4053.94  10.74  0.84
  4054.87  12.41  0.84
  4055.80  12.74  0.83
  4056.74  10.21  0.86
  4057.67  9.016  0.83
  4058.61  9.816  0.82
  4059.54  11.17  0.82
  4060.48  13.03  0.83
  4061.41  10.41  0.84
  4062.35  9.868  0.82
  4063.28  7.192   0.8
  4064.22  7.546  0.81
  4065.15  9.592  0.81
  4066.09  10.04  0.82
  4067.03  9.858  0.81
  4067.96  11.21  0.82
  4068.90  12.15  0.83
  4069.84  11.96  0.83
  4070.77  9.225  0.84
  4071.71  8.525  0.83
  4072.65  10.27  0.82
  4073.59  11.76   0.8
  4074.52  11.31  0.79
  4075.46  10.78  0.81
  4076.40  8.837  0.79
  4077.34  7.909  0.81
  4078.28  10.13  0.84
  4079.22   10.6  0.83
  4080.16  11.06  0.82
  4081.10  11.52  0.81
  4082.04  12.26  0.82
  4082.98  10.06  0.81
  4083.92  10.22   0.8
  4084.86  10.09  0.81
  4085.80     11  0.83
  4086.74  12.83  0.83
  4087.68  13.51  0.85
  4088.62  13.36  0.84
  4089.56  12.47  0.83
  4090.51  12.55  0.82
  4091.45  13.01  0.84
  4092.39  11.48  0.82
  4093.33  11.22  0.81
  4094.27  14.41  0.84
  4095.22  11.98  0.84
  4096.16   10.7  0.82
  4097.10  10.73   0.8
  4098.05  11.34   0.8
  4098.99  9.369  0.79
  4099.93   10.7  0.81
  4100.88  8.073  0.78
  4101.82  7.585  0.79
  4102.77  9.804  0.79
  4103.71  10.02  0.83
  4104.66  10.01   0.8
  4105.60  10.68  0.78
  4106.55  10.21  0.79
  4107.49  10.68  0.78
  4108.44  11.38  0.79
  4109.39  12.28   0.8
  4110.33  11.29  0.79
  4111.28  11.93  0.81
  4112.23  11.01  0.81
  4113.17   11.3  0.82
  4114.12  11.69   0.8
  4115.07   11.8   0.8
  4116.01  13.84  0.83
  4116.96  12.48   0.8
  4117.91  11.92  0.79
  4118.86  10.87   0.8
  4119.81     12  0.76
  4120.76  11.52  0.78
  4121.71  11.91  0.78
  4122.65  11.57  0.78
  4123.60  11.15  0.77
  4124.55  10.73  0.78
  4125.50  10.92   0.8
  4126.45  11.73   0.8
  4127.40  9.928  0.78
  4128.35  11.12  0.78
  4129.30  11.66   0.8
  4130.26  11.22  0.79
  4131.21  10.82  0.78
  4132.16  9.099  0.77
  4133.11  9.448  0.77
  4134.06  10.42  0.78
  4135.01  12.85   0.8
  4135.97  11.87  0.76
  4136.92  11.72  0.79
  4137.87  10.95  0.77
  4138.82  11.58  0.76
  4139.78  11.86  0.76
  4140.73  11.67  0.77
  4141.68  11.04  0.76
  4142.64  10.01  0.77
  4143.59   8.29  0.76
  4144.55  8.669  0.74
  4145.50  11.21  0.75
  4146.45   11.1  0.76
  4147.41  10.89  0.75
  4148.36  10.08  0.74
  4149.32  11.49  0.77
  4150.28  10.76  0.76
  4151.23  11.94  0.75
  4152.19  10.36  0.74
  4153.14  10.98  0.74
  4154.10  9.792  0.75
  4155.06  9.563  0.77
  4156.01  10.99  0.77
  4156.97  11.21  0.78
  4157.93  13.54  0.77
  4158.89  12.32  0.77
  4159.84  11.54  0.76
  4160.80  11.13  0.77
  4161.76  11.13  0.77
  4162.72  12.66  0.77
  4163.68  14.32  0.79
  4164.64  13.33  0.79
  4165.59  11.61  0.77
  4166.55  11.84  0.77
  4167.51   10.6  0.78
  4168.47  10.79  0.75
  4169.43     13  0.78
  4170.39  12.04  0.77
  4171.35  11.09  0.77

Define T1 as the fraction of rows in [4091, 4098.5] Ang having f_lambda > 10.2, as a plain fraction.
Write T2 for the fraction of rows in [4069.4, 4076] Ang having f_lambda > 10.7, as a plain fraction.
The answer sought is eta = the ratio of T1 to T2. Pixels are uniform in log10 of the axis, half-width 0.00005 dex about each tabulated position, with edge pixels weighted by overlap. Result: 1.75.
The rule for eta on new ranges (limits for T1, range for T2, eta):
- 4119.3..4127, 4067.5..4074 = 1.75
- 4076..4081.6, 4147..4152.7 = 0.75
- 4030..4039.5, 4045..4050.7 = 2.40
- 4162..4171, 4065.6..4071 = 2.00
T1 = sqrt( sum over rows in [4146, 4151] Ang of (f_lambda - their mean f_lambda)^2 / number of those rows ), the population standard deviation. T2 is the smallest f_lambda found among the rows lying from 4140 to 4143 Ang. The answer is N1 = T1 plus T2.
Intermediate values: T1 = 0.5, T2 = 10.01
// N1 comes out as 10.5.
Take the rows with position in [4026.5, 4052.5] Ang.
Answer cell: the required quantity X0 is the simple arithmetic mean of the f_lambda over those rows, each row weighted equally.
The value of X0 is 10.5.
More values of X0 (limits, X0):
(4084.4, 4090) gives 12.2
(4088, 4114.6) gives 11.1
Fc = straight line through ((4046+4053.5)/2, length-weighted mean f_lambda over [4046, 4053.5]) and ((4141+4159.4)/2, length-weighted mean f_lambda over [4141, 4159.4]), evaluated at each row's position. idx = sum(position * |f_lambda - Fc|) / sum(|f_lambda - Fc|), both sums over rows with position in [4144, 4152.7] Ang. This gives 4147.6 Ang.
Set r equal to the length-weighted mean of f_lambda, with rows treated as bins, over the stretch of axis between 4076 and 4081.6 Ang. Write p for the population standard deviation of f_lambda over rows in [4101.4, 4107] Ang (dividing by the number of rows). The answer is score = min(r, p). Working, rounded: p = 0.99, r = 10.0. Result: 0.99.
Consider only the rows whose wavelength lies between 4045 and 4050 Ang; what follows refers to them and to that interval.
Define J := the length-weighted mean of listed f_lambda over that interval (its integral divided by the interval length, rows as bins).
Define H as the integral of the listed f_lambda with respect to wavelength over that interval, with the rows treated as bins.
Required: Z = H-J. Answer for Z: 33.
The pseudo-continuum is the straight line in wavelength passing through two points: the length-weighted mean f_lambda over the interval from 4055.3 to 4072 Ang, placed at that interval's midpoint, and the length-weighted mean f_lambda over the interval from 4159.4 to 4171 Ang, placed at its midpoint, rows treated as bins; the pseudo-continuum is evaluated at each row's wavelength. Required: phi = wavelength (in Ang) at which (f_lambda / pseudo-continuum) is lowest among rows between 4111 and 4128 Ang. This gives 4127.40 Ang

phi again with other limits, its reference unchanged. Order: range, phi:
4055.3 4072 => 4063.28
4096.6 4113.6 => 4101.82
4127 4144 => 4143.59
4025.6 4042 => 4032.52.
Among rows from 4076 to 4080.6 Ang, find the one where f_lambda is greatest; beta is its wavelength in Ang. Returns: 4080.16 Ang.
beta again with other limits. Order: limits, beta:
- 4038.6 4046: 4042.75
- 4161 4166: 4163.68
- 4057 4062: 4060.48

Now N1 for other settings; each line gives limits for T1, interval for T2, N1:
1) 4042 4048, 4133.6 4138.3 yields 13.4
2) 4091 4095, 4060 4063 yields 11.2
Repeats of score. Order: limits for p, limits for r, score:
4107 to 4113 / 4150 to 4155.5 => 0.54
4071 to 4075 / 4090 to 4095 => 1.24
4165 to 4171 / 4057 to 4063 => 0.80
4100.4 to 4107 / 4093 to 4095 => 1.08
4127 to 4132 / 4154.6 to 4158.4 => 0.58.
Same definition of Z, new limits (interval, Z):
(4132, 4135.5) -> 26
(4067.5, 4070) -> 18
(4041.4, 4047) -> 40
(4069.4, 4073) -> 26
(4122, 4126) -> 33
